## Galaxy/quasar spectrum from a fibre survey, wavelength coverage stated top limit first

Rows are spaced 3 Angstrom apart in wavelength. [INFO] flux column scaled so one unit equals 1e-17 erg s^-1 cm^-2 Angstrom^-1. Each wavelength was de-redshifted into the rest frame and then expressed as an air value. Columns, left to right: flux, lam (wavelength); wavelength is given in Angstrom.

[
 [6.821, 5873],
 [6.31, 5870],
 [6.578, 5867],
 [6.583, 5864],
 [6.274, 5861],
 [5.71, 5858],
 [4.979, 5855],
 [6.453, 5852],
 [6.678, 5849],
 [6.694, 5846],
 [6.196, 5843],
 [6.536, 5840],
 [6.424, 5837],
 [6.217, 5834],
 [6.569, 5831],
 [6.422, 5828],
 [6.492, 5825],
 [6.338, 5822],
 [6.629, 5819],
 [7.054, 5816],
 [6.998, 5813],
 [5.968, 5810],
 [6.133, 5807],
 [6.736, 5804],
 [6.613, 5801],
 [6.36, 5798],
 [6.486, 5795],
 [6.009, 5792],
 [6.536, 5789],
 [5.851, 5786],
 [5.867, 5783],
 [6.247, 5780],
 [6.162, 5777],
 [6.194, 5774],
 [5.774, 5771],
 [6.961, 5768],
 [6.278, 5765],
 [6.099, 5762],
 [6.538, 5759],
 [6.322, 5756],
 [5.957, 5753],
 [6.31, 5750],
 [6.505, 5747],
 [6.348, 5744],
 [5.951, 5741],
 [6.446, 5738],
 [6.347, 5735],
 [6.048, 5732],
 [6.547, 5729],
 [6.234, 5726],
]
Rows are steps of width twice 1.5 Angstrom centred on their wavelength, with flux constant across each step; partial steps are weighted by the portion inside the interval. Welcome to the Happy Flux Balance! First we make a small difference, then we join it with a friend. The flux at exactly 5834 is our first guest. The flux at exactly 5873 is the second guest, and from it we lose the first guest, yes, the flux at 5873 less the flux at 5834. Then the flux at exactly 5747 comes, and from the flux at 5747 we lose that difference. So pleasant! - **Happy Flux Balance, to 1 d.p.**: 5.9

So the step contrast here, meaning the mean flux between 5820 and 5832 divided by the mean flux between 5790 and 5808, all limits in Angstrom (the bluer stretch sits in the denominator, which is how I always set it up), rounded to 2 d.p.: 1.01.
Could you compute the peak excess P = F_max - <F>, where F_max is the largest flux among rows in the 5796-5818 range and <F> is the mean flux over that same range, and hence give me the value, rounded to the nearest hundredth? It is 0.50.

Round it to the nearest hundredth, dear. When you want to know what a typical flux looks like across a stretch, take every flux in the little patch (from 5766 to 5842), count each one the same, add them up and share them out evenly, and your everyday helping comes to 6.38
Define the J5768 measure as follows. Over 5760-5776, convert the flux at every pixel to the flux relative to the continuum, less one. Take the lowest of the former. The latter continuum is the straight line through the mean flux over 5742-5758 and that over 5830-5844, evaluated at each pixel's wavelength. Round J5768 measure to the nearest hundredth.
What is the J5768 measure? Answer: -0.09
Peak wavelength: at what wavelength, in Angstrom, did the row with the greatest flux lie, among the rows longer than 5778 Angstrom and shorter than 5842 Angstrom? 5816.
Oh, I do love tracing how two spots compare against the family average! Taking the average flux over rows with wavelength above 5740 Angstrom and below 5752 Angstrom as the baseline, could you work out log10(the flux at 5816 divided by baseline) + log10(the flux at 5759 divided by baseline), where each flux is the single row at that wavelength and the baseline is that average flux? 0.068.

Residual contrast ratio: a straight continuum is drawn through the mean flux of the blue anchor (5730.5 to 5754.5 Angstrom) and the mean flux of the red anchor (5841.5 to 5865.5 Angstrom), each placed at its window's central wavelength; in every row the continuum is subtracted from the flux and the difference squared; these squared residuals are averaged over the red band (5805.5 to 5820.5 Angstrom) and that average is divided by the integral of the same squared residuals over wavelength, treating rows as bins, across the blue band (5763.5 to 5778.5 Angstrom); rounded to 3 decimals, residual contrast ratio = 0.140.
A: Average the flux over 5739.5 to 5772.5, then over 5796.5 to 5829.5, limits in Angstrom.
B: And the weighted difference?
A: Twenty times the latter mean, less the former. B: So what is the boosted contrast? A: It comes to 124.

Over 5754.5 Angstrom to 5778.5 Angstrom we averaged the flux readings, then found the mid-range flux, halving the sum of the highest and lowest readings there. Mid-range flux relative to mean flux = 1.01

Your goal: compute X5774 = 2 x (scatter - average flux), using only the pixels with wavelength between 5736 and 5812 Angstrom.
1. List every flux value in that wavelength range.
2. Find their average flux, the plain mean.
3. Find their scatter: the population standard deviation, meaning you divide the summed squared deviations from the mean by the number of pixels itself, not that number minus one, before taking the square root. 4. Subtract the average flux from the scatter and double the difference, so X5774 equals -12.0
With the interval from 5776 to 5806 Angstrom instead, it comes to -12.0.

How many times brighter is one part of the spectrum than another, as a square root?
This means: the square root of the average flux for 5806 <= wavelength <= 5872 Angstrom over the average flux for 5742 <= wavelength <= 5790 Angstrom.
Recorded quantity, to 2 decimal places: 1.01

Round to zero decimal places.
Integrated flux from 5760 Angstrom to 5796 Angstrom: 223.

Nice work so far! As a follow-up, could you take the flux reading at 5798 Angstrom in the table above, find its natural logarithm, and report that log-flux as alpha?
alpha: 1.85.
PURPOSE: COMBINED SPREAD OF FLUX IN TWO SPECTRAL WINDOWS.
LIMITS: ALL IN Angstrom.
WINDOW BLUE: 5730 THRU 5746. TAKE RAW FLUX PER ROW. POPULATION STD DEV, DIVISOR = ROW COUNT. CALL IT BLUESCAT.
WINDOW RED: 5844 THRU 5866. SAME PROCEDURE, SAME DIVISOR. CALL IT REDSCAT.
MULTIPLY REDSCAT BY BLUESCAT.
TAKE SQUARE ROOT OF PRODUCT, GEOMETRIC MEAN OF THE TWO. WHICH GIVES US 0.34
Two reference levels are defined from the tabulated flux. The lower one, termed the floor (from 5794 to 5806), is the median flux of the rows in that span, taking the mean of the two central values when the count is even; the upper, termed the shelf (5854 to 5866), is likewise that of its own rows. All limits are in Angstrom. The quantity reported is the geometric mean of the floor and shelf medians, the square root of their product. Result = 6.26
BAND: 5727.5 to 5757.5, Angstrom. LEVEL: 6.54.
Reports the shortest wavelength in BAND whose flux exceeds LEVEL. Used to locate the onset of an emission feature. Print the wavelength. 5729 Angstrom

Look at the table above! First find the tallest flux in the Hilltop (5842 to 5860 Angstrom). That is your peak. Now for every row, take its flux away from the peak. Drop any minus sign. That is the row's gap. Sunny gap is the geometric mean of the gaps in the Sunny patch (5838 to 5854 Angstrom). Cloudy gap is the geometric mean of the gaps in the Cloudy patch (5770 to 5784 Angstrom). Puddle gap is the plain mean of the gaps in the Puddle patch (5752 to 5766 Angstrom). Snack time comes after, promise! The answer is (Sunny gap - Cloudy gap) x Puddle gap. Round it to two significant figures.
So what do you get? -0.28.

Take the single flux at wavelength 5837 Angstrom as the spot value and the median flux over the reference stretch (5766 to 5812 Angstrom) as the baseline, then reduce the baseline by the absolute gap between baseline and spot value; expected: 5.96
